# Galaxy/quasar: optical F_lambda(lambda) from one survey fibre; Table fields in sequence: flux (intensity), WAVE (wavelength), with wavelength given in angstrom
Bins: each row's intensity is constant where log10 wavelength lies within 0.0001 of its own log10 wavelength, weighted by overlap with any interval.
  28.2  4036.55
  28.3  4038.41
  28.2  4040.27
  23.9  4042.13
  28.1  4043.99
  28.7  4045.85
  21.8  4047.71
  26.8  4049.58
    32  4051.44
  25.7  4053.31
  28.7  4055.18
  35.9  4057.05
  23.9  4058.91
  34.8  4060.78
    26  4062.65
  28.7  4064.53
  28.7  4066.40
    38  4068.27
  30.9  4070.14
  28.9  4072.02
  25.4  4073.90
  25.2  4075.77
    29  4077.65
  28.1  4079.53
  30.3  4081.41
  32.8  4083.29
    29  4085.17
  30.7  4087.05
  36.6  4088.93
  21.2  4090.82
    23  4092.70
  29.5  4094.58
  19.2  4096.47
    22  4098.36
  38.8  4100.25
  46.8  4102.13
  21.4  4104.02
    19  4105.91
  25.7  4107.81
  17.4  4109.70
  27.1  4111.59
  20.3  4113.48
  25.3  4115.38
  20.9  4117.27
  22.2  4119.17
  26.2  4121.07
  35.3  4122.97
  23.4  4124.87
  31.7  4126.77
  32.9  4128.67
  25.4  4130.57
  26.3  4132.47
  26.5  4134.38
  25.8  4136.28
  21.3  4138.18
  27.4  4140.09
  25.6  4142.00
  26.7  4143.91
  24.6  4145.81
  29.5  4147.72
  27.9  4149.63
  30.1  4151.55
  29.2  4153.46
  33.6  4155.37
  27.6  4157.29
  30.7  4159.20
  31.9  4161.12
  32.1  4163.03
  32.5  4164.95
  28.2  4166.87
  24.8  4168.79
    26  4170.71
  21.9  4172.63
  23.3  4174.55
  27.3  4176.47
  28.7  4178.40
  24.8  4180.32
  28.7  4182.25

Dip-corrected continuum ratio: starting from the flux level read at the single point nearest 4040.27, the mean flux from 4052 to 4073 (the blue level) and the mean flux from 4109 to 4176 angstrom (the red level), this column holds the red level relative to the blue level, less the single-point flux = -27.3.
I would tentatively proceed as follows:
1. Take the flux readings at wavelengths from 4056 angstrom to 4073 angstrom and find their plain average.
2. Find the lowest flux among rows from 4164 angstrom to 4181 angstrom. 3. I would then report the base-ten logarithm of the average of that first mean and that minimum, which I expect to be 1.42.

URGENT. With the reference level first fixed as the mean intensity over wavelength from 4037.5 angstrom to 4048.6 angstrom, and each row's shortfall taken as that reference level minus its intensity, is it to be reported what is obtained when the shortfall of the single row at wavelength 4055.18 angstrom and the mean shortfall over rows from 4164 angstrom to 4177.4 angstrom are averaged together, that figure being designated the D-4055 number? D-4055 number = -1.0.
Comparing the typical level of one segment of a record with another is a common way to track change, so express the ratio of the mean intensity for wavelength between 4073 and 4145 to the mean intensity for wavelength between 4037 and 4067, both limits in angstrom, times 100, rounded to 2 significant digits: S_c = 96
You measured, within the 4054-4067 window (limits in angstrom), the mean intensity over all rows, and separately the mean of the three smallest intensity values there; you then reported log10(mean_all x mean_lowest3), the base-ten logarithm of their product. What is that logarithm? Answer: 2.89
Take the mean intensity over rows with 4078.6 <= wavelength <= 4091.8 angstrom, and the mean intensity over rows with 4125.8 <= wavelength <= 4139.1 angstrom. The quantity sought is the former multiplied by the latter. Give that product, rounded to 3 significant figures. 809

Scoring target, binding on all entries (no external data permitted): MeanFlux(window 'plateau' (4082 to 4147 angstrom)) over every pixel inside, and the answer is 26.7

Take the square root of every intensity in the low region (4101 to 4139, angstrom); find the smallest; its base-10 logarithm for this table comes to 0.620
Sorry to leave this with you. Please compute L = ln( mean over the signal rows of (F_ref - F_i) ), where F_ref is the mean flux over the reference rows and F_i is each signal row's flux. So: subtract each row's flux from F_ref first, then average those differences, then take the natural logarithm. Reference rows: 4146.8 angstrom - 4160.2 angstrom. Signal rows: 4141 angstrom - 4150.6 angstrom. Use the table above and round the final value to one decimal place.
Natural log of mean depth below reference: 1.1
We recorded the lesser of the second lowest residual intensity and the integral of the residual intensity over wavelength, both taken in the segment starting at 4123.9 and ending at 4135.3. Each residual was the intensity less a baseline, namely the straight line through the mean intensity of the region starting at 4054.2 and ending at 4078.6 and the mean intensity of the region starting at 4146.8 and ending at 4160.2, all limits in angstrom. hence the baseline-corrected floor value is -23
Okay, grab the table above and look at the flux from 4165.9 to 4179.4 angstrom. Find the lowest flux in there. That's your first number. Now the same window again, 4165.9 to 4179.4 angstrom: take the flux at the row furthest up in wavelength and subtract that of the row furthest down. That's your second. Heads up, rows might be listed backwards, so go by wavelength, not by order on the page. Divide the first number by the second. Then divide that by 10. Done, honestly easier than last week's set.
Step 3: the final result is 4.4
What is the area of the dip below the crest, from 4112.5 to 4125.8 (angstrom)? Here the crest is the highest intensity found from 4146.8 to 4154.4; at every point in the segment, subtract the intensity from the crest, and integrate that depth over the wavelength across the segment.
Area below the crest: 70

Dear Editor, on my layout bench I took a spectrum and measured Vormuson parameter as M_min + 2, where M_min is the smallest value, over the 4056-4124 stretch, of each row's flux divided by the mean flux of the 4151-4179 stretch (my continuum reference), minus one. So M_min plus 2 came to 1.61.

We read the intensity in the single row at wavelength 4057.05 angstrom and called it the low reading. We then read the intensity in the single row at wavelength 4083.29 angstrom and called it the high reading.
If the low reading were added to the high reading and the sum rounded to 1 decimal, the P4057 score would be 68.7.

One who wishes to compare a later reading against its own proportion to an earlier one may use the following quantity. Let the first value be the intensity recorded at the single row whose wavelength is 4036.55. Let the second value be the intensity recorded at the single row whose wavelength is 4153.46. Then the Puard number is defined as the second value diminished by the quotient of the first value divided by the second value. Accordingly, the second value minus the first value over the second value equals 28.2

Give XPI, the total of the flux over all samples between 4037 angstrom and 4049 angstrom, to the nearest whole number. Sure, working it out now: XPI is 159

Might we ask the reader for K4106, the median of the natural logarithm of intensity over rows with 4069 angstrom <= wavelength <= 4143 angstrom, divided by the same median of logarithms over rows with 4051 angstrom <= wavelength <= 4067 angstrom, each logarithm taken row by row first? 0.97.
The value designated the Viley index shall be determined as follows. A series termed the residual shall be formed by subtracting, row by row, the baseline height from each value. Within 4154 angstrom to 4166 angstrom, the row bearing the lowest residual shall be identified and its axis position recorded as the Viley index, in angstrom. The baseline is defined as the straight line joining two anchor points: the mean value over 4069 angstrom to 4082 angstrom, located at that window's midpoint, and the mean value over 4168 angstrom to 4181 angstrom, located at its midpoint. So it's 4157.29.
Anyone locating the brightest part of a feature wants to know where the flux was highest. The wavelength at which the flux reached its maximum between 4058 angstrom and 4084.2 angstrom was 4068.27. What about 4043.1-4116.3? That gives 4102.13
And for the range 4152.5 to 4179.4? 4155.37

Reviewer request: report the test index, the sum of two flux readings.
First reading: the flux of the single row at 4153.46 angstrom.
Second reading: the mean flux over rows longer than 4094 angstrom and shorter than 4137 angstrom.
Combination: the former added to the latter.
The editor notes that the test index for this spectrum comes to 55.7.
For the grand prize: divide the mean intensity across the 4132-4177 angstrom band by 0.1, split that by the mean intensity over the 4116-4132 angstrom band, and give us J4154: 10.1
